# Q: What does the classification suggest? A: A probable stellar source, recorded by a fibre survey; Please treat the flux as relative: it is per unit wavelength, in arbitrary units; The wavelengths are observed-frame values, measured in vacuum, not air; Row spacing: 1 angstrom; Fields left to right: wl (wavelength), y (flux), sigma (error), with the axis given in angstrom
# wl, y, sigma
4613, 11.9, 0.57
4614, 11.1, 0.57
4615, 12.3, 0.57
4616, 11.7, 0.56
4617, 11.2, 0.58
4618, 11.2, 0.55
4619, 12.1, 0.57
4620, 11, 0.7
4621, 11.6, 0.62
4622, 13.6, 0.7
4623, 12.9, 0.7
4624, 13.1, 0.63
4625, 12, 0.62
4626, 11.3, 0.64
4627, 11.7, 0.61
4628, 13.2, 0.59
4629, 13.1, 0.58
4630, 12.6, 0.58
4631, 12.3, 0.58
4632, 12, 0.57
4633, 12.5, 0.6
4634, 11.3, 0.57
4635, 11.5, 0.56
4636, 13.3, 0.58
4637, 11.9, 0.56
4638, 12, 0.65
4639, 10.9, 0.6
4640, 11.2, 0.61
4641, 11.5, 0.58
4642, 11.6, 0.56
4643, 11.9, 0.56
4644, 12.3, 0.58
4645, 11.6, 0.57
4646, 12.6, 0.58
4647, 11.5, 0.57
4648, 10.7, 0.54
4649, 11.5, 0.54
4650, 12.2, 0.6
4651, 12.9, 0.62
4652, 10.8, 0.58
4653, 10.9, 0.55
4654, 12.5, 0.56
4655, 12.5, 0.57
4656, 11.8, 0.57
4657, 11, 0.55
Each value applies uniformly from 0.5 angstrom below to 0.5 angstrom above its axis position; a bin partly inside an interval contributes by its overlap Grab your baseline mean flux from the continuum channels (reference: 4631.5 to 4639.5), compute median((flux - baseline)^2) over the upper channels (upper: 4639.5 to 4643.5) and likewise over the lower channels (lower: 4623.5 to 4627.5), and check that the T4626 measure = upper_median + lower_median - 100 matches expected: -99.6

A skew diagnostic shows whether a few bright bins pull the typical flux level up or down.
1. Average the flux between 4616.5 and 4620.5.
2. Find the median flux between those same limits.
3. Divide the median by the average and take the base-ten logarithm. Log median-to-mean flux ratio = -0.0067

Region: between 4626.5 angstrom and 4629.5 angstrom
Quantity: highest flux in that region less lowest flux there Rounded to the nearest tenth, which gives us 1.5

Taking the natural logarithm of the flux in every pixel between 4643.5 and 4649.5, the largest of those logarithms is 2.53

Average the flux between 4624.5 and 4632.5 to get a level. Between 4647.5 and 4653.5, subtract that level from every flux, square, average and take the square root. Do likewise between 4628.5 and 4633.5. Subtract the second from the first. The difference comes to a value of 0.69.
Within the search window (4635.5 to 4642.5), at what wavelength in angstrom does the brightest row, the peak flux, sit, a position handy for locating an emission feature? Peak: 4636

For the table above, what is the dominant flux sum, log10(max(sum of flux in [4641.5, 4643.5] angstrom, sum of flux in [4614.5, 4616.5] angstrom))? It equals 1.38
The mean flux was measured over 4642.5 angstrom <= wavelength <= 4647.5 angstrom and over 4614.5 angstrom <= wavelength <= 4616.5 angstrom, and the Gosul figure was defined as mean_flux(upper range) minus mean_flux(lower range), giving 0.0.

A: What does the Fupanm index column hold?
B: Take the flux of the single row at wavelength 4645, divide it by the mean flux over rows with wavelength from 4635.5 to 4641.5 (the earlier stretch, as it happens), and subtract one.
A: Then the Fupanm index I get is -0.017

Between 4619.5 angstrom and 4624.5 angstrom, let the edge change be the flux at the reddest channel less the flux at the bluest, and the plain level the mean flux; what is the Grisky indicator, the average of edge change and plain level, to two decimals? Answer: 7.27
